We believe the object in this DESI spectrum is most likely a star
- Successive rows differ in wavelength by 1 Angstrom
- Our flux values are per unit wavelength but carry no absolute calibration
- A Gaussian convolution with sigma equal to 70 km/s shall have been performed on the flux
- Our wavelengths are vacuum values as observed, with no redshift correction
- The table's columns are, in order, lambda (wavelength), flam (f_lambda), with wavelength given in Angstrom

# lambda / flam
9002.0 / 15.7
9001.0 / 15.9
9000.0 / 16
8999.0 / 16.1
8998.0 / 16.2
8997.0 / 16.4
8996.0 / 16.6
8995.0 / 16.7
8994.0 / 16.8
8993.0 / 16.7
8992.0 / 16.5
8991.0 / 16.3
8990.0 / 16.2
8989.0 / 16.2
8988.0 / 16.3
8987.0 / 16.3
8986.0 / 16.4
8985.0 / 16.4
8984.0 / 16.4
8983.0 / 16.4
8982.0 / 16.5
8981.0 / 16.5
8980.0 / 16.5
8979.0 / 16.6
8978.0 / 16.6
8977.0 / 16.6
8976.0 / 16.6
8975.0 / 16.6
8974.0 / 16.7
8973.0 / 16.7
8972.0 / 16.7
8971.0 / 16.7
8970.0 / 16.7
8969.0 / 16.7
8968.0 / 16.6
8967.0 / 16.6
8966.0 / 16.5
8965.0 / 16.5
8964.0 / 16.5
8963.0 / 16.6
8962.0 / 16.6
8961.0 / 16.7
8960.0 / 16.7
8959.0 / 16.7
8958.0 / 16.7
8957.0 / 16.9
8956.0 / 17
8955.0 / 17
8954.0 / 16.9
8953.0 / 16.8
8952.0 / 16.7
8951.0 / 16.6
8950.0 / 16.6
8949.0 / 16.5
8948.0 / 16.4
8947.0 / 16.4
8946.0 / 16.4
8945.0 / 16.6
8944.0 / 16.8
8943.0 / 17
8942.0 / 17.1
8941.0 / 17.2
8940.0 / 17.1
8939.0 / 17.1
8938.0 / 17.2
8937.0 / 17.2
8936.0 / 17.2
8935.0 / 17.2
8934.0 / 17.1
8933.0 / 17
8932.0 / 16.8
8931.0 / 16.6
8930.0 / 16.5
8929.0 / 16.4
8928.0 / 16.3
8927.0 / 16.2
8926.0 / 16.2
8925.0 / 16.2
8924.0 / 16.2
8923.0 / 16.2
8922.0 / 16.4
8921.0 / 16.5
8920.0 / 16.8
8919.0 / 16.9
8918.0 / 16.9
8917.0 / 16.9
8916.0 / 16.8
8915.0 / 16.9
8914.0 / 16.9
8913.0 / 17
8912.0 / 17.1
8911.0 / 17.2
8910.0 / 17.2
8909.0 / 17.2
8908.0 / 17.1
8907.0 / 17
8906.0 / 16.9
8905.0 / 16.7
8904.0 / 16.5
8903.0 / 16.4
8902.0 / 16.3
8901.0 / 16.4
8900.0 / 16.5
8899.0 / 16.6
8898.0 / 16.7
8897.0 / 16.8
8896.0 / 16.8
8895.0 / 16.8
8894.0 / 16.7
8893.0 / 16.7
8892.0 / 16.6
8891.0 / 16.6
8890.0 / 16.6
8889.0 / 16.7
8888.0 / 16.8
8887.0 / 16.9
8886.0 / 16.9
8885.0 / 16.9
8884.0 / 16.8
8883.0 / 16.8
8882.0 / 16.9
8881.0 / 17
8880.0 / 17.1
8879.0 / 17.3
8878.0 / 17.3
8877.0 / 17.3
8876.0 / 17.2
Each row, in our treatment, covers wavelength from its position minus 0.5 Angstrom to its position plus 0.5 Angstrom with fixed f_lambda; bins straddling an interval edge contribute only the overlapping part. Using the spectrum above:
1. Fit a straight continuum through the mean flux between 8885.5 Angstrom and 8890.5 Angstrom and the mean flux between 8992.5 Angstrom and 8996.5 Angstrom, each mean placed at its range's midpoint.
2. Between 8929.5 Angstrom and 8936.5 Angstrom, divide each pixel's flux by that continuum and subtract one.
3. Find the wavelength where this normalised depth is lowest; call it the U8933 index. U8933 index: 8930.0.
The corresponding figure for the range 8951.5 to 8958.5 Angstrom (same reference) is 8952.0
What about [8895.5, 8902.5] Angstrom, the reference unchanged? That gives 8902.0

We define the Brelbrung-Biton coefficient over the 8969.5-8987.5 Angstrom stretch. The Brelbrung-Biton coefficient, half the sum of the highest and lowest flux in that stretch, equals 16.5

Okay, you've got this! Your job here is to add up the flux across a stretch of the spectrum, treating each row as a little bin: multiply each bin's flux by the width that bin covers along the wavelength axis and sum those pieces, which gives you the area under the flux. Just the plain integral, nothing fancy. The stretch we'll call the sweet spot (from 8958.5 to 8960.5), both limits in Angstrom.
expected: 33.4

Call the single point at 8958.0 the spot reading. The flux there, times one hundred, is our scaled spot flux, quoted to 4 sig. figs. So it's 1670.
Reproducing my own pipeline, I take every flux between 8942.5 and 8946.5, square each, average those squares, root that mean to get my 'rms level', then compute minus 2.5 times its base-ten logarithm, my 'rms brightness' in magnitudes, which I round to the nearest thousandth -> -3.057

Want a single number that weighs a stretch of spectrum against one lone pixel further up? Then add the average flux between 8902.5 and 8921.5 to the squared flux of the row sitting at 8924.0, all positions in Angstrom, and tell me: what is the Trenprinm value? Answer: 279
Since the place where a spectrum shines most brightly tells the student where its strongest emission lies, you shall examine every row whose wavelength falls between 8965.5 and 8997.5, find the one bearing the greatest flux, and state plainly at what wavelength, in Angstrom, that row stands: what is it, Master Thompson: 8994.0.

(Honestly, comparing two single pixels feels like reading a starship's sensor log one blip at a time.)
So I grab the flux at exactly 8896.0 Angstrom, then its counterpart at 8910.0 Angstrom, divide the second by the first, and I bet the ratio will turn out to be 1.02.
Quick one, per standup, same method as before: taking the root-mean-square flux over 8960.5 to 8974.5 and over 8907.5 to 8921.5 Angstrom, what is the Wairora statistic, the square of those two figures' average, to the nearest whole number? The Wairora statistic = 282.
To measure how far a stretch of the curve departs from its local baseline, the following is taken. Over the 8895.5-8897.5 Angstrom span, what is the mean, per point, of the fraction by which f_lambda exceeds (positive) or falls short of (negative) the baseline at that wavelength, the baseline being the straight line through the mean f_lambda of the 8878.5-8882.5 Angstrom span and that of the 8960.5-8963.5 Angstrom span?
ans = -0.01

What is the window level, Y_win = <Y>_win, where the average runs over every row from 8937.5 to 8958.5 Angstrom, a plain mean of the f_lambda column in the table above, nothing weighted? 16.8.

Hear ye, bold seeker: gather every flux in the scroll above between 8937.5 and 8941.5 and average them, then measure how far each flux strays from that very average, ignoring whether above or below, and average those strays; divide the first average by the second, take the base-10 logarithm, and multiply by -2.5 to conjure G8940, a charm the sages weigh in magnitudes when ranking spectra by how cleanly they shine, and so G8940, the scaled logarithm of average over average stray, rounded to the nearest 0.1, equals -6.3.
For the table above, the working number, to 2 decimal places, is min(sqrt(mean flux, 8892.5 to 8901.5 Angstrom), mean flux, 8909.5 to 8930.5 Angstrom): 4.08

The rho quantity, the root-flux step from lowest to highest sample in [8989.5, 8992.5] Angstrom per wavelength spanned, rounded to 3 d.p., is 0.019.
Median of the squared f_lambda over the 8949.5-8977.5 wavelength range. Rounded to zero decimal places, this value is 279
